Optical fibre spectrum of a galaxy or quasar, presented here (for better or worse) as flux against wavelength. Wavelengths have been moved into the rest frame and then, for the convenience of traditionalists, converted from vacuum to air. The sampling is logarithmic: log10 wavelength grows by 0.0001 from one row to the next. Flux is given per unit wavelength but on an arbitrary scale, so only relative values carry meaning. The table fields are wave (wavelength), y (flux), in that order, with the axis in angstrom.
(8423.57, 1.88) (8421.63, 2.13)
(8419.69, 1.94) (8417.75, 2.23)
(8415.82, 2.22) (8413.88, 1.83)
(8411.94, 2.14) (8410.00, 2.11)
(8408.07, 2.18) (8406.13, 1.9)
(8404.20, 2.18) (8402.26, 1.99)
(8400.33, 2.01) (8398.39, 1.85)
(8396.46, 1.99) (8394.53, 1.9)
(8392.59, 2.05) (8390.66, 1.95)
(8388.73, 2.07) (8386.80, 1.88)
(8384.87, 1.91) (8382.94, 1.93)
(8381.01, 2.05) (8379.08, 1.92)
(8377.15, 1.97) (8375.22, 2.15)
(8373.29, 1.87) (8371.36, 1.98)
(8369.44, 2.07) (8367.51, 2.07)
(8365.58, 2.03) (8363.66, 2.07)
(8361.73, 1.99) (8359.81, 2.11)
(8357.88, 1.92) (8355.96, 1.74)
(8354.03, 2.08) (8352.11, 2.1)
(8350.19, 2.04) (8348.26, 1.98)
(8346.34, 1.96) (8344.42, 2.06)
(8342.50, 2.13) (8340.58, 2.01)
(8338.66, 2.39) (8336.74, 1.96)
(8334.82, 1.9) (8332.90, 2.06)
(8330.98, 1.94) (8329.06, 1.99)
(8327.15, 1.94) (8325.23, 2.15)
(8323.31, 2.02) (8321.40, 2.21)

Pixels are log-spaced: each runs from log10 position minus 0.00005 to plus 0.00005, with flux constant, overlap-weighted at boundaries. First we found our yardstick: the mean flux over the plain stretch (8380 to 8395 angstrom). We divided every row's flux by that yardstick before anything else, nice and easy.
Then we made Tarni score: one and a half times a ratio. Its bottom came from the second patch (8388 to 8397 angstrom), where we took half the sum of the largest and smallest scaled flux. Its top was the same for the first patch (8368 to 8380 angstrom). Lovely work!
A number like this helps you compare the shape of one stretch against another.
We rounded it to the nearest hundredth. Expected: 1.52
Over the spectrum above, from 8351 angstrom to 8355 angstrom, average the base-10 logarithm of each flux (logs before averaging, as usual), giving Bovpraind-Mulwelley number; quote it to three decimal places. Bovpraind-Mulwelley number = 0.320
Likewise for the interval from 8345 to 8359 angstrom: 0.295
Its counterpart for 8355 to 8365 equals 0.293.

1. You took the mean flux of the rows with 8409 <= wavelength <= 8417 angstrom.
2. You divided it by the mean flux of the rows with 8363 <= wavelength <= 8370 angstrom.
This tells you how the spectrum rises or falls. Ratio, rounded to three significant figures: 1.01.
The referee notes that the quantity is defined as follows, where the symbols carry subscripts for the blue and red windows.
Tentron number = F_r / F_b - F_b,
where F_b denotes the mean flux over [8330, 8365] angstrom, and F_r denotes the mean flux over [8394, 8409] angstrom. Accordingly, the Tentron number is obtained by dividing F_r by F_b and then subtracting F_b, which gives -1.04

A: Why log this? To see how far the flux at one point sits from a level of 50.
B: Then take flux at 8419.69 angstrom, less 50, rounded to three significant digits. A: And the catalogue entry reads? -48.1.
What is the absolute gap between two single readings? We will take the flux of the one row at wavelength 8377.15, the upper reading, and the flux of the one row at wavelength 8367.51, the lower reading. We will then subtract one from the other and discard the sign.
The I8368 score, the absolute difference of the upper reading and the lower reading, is 0.100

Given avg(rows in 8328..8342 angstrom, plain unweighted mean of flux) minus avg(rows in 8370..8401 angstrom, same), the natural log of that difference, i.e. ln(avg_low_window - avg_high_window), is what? -2.7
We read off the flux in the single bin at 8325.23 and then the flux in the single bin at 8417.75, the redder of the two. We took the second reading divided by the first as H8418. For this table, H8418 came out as 1.04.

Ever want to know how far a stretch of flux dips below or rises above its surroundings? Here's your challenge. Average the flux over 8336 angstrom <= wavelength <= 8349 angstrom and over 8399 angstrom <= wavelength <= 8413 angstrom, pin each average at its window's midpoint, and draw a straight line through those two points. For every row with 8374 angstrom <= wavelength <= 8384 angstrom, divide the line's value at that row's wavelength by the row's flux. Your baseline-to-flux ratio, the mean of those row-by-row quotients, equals 1.036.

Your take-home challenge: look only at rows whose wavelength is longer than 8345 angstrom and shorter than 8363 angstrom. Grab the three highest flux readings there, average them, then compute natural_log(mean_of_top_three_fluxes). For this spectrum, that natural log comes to 0.74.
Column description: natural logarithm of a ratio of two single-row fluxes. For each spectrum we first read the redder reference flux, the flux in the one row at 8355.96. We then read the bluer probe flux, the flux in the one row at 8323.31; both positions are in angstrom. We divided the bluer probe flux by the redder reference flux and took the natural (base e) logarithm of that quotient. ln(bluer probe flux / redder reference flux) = 0.15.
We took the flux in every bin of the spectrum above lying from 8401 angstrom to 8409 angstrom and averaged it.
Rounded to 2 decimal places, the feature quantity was 2.06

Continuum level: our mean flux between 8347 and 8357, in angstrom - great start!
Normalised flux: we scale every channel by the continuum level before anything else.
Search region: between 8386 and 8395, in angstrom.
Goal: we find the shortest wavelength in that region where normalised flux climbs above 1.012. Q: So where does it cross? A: 8388.73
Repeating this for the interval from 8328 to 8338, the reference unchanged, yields 8332.90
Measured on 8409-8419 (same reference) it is 8410.00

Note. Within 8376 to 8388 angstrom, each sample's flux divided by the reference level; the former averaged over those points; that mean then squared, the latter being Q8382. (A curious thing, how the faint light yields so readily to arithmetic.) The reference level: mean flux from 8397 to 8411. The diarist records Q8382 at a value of 0.92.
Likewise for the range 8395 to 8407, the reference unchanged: 0.96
